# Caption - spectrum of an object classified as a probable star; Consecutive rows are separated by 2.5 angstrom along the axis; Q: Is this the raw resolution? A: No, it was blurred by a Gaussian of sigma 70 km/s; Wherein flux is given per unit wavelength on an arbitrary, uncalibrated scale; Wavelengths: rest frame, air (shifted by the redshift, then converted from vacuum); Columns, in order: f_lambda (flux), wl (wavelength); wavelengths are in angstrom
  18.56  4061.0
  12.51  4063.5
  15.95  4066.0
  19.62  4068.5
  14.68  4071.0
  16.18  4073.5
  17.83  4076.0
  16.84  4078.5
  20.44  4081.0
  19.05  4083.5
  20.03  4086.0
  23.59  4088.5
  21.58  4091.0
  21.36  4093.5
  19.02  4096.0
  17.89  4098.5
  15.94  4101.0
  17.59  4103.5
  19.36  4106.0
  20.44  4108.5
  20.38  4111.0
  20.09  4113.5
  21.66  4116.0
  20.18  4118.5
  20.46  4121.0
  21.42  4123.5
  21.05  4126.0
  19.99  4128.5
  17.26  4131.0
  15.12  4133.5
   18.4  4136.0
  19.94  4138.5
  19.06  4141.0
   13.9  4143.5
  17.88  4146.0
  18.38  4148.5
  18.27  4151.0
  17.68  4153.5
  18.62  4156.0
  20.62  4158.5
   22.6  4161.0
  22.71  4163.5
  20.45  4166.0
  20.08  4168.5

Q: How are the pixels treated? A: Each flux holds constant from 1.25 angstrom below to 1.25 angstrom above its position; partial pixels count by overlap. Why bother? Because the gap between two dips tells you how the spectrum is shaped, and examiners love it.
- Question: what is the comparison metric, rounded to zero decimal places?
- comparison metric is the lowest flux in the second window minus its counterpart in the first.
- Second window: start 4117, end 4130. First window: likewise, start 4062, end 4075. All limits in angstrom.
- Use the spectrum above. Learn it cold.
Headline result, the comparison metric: 7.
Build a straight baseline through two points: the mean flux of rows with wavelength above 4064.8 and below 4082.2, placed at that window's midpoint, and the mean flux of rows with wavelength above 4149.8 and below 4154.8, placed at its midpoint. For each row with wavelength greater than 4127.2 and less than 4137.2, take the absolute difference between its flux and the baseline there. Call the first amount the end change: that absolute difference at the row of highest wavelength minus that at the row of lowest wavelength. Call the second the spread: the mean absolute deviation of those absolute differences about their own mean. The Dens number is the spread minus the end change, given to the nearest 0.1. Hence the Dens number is 2.6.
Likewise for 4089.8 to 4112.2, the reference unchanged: 2.5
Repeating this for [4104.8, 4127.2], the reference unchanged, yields -1.0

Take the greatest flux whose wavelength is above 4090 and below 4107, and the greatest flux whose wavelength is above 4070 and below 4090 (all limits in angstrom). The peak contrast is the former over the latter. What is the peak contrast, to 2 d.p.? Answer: 0.91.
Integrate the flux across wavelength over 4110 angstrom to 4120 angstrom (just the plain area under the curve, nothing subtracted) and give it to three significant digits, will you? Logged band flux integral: 206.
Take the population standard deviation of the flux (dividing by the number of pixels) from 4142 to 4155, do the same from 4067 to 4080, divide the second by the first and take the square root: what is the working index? 0.99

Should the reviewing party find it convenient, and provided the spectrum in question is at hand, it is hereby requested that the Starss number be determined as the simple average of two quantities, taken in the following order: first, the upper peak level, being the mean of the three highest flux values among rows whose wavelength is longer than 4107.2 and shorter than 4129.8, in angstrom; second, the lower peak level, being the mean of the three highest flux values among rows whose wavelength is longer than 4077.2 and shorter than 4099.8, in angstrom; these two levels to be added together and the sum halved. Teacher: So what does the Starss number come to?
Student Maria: 21.8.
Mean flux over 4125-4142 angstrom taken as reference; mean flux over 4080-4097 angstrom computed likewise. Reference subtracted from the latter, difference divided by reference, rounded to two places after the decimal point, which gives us 0.11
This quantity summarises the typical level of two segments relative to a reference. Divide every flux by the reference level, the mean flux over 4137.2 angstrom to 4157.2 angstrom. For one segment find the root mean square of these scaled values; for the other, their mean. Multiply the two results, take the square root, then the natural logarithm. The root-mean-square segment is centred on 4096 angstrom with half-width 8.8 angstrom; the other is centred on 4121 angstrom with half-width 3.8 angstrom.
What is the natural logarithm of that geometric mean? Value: 0.12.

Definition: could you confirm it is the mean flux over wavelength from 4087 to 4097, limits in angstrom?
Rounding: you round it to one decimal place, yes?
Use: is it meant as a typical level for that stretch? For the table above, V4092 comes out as 21.4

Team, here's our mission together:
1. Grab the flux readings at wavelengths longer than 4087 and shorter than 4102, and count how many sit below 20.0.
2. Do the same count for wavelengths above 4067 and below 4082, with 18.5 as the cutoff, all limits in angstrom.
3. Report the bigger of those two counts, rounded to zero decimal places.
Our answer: 4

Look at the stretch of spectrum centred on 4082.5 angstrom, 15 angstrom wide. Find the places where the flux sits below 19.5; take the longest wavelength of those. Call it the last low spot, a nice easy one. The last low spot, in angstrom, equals 4083.5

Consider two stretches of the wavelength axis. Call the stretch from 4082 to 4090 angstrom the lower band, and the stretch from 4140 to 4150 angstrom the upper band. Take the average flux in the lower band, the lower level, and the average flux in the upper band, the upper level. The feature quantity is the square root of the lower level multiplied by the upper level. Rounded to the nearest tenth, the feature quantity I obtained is 19.0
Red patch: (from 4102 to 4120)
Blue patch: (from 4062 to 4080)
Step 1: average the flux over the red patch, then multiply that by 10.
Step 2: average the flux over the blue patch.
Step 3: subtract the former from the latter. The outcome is -183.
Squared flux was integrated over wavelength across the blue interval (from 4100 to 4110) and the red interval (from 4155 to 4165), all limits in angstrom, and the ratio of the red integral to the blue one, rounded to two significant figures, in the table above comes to 1.3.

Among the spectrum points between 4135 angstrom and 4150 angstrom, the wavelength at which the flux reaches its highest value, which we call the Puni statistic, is 4138.5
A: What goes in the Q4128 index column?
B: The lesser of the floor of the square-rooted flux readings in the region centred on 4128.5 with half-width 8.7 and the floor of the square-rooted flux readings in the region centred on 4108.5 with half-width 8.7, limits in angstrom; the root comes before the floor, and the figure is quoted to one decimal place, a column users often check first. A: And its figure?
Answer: 3.9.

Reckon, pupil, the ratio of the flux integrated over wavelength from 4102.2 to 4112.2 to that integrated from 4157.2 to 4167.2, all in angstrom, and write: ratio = 0.90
